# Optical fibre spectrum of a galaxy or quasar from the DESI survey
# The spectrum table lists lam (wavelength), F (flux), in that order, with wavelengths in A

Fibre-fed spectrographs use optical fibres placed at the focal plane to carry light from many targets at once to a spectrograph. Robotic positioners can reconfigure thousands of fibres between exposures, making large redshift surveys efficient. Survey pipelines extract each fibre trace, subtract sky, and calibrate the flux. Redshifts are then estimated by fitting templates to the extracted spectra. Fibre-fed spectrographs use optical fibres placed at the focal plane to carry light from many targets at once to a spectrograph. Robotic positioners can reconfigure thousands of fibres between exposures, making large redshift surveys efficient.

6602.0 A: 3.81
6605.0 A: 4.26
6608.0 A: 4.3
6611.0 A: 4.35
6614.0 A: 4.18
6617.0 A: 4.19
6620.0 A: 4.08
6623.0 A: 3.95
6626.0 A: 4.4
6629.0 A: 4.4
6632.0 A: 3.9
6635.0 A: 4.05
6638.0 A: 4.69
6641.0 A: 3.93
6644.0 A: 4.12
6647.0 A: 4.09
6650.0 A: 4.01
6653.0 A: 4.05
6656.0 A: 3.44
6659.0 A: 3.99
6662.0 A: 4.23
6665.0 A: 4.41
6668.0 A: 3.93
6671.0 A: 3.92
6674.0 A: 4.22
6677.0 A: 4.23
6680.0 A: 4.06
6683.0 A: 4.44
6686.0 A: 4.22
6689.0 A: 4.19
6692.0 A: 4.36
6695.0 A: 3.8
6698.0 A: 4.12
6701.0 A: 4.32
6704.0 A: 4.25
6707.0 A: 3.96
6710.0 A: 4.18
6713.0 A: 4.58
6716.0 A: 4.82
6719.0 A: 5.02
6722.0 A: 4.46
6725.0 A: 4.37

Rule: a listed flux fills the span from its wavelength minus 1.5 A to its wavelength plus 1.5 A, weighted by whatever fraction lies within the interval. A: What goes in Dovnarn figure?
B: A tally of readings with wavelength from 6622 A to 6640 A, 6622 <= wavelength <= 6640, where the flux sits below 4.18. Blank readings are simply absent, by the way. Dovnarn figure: 3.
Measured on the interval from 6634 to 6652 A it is 5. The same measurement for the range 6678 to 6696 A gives 2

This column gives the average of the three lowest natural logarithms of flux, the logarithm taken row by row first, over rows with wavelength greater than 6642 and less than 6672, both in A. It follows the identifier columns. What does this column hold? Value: 1.32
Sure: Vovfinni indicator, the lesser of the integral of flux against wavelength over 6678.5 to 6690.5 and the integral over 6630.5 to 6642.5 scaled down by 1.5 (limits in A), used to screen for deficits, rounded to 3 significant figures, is 33.1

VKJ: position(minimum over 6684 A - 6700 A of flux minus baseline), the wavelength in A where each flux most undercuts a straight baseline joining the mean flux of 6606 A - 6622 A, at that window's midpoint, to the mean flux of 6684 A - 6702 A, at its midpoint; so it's 6695.0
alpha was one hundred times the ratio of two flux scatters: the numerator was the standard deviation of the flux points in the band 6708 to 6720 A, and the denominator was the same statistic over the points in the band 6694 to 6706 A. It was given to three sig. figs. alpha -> 157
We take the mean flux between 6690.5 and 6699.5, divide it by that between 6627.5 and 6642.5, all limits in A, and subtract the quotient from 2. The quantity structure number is 1.02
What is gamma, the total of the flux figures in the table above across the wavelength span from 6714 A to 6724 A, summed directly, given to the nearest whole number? 14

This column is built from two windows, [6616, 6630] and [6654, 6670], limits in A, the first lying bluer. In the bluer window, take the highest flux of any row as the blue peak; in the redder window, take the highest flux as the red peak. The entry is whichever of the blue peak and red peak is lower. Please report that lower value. 4.40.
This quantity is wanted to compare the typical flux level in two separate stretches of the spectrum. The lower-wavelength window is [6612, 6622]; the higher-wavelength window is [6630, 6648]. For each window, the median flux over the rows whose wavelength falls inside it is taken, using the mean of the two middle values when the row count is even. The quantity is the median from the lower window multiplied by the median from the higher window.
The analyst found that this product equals 17.0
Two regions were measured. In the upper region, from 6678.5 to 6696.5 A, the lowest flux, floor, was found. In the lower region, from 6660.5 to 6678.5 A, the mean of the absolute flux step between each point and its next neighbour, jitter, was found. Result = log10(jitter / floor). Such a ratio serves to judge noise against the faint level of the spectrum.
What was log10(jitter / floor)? -1.3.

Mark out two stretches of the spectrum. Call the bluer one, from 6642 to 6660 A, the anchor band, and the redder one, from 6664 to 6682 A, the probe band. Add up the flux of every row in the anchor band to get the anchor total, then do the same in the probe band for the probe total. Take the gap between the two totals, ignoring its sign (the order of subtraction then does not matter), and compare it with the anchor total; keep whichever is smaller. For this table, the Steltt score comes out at 1.1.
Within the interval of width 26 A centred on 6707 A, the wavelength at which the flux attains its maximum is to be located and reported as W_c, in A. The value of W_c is 6719.0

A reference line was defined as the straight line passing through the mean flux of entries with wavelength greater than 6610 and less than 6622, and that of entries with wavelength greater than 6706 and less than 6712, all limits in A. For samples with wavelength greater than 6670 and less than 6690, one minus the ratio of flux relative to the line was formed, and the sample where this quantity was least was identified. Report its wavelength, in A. 6683.0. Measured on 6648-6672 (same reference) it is 6665.0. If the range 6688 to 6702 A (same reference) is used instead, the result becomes 6692.0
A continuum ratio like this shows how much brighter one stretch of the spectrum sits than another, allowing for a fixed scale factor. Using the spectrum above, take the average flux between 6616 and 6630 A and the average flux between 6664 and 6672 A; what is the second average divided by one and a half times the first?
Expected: 0.648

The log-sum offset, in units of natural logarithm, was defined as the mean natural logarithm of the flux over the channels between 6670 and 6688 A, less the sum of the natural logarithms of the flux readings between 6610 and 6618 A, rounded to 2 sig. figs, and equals -2.9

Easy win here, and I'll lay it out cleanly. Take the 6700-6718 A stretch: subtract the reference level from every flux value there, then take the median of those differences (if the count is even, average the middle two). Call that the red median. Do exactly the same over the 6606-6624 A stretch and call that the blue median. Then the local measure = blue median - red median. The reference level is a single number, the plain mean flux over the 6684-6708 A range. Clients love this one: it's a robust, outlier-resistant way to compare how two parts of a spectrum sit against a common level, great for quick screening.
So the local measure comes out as -0.10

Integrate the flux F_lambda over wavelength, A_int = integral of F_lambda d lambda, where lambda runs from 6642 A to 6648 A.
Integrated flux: 25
